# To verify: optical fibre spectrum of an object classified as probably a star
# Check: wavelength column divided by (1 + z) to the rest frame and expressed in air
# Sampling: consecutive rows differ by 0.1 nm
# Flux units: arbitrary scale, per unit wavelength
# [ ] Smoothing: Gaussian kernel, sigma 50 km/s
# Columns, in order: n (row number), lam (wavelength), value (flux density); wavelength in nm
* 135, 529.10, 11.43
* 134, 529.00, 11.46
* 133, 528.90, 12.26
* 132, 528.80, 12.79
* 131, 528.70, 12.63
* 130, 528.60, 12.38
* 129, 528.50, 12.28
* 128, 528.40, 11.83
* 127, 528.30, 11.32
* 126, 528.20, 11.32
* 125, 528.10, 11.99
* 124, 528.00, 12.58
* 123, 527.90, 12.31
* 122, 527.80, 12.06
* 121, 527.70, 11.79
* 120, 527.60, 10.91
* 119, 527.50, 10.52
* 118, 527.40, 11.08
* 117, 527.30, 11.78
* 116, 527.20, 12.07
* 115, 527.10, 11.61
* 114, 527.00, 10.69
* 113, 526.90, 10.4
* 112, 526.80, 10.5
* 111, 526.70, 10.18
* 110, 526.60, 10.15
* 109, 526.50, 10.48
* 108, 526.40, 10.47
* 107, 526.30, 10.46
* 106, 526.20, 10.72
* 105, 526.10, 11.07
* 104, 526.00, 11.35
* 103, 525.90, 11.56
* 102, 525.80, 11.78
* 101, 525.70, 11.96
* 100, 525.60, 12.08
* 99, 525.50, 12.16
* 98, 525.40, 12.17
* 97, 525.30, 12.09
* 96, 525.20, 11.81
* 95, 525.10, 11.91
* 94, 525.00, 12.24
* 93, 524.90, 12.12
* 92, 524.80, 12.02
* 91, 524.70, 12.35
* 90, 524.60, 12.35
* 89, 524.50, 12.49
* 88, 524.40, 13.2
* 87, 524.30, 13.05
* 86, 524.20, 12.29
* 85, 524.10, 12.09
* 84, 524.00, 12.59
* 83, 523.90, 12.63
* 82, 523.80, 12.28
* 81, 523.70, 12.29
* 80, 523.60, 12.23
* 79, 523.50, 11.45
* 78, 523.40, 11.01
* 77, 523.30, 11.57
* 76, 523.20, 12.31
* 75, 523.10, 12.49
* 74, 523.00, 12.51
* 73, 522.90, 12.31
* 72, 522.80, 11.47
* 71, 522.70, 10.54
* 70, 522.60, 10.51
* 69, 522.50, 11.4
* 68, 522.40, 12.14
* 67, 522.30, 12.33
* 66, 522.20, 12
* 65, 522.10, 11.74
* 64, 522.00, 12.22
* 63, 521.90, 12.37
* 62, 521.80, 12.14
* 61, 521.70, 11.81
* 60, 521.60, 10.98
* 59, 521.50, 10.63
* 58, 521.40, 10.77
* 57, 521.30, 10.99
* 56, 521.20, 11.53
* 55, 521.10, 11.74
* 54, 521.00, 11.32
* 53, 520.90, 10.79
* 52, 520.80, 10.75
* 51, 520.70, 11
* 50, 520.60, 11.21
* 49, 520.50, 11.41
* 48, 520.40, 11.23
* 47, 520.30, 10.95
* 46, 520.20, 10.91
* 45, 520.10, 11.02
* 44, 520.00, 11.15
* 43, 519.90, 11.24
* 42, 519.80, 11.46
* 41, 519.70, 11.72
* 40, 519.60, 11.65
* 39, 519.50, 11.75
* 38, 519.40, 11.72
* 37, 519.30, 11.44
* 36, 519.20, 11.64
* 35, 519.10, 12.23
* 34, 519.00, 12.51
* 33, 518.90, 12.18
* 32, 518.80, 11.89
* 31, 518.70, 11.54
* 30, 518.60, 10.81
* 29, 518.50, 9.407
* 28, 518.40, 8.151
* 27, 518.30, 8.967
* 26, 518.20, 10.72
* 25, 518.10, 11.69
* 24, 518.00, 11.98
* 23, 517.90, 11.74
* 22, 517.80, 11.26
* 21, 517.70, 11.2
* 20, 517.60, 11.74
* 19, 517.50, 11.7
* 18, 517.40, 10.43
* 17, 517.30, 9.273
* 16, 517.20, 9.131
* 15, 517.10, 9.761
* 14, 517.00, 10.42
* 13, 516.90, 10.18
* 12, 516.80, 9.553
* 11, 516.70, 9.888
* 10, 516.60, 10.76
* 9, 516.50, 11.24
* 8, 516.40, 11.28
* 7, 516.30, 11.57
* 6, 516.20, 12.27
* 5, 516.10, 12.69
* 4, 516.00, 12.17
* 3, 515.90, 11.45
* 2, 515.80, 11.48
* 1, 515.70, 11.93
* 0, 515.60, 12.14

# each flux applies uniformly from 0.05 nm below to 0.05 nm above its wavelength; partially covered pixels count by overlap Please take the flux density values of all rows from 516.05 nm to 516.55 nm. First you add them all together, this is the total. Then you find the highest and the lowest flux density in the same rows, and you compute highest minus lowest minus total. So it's -58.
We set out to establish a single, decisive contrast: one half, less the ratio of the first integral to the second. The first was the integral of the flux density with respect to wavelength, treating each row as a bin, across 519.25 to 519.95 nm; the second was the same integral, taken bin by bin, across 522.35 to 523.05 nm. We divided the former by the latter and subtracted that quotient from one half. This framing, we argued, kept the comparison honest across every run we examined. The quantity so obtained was -0.50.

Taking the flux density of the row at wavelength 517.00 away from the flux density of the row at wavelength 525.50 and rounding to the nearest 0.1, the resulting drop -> 1.7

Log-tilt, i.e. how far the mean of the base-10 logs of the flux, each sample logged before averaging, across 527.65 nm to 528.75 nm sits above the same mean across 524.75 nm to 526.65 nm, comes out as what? 0.02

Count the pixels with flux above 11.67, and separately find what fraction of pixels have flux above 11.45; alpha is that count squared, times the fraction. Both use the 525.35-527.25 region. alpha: 15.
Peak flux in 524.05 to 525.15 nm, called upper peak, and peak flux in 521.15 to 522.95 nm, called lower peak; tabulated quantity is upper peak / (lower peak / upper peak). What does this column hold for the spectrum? 14.1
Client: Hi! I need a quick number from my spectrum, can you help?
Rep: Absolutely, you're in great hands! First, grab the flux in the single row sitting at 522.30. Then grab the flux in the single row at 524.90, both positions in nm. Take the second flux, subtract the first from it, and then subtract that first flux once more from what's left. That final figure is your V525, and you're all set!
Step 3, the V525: -12.5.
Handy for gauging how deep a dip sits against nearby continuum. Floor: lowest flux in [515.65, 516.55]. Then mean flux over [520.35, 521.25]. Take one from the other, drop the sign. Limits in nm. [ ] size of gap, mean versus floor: 0.0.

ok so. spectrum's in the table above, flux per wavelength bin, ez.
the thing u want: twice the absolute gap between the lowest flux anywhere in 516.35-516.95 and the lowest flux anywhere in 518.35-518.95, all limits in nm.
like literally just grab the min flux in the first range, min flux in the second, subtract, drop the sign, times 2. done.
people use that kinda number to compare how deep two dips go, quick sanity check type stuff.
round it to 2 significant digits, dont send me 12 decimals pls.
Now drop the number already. 2.8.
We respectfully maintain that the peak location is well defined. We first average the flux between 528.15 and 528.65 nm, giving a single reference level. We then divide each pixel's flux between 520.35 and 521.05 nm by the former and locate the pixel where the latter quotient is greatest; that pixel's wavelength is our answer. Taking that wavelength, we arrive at 520.50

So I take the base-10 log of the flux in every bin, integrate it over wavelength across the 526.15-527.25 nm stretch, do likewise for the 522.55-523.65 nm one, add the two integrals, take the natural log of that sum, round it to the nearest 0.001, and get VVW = 0.835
